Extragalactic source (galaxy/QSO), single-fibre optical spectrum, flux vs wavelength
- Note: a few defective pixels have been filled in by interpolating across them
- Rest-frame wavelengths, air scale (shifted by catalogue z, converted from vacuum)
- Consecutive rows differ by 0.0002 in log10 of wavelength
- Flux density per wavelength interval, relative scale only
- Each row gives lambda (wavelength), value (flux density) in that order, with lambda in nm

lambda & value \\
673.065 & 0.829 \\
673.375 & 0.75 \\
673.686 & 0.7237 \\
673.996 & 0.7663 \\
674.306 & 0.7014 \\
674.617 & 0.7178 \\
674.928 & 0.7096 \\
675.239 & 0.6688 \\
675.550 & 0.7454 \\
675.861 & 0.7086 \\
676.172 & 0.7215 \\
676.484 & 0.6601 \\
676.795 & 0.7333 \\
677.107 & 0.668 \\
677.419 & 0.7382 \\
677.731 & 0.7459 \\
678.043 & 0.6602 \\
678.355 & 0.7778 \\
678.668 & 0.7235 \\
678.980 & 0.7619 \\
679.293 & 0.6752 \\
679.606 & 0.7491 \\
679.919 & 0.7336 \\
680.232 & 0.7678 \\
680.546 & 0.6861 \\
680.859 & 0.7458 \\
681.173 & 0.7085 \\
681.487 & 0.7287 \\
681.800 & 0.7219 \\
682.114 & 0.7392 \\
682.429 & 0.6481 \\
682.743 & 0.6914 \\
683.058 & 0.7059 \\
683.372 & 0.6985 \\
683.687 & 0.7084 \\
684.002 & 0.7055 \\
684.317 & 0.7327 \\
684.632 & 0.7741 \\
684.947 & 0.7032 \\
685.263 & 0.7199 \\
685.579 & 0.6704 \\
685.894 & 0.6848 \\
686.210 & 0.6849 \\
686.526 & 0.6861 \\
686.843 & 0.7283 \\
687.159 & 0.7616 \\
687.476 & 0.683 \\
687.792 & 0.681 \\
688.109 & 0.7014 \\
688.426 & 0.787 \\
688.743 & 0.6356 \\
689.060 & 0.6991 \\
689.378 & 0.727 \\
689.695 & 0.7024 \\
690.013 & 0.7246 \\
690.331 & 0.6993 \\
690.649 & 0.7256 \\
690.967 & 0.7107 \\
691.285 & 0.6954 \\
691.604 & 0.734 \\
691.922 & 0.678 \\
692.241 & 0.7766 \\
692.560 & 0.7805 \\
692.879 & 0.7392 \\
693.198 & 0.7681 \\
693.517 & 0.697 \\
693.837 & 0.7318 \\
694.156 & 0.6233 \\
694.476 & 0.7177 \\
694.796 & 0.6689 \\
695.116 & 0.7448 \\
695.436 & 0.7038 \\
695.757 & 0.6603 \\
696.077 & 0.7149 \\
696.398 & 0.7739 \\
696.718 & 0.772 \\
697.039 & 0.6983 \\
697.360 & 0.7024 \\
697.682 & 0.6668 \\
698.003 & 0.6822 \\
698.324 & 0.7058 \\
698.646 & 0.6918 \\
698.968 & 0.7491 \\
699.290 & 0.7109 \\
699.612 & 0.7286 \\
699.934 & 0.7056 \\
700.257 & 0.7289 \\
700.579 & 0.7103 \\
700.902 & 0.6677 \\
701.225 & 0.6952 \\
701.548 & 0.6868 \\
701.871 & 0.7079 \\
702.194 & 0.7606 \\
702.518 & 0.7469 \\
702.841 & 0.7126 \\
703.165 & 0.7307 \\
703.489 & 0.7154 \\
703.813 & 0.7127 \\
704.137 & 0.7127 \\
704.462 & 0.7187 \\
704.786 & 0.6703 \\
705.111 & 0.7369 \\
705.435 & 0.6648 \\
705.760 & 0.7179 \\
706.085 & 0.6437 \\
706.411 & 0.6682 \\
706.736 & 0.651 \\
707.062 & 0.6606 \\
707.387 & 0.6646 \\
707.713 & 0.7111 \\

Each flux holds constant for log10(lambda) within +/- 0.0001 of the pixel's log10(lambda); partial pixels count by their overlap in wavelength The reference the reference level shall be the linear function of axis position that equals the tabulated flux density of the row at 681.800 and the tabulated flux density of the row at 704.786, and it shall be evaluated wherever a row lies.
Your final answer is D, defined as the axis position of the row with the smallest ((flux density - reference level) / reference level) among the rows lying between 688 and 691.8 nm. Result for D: 688.743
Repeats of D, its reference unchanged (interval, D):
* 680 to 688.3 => 682.429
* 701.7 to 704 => 701.871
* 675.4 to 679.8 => 676.484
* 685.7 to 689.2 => 688.743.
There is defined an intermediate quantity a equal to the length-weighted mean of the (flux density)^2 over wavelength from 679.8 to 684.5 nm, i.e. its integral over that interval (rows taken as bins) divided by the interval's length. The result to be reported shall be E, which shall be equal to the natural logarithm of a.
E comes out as -0.670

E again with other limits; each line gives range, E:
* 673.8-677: -0.675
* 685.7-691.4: -0.693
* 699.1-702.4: -0.681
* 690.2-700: -0.669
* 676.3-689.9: -0.675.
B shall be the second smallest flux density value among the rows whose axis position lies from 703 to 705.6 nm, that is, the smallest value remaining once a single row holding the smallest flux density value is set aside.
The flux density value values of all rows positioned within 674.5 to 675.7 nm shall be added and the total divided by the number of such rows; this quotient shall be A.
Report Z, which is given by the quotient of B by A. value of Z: 0.94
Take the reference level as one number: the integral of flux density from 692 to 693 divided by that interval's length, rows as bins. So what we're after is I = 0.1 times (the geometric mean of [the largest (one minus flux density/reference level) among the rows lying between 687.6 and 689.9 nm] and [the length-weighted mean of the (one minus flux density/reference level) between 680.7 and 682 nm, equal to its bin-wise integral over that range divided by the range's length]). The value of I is 0.0083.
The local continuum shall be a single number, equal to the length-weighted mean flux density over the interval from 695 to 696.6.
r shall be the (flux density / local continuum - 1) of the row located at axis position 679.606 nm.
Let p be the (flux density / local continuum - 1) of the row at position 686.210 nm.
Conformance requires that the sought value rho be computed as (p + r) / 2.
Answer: -0.005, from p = -0.049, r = 0.040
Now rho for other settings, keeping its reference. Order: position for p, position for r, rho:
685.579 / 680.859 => -0.017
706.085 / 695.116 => -0.036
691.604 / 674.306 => -0.004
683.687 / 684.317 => 0.000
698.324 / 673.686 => -0.008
